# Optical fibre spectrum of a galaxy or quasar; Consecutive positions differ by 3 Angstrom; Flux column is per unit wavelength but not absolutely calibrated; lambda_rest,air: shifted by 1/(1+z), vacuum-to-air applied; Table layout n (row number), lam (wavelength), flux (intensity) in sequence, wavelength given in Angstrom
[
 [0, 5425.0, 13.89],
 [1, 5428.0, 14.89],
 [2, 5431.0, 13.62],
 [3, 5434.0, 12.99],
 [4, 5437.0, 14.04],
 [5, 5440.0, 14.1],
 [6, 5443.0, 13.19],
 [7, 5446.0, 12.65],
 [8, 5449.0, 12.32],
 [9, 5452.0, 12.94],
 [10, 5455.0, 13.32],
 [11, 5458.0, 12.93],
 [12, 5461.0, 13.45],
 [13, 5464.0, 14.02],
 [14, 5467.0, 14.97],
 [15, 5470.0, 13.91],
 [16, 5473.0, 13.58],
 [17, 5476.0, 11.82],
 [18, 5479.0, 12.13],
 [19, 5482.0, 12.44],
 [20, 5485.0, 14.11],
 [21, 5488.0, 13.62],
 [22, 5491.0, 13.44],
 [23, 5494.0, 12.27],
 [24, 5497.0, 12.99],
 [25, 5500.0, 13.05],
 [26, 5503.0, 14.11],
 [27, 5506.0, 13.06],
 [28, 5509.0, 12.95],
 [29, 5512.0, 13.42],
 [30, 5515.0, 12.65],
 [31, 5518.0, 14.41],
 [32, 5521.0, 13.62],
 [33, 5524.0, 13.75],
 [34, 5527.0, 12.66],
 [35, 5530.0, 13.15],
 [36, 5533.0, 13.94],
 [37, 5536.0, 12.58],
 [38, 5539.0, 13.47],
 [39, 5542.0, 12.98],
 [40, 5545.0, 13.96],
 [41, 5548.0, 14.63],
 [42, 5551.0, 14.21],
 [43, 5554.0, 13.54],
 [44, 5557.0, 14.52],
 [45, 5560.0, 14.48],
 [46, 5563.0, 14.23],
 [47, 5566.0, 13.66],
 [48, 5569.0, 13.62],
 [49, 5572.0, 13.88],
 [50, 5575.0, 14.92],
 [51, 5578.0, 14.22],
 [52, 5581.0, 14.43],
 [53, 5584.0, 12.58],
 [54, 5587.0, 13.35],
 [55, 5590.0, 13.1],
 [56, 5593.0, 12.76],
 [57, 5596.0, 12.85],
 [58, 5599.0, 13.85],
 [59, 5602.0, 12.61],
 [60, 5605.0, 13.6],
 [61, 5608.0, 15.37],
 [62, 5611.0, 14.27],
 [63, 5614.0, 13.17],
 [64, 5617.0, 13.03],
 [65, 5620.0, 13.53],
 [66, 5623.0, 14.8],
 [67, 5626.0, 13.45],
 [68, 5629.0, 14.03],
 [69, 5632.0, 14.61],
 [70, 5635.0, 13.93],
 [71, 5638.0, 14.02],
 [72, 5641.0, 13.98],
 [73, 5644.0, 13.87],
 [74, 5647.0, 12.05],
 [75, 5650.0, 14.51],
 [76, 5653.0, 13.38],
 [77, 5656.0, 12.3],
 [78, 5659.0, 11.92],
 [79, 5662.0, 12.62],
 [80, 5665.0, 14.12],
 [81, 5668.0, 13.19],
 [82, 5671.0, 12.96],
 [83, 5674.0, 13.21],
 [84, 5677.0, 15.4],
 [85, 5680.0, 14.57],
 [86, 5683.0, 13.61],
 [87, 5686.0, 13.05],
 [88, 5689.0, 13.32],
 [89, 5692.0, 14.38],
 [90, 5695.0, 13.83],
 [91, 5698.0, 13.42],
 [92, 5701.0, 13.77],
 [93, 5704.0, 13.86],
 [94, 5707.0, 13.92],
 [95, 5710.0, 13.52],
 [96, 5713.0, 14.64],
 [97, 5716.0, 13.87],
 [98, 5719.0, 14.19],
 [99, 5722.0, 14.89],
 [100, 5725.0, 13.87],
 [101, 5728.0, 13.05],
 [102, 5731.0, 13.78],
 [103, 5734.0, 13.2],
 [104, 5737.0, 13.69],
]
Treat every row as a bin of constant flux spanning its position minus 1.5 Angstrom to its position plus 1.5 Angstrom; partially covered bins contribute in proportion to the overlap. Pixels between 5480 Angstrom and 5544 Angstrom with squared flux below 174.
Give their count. 11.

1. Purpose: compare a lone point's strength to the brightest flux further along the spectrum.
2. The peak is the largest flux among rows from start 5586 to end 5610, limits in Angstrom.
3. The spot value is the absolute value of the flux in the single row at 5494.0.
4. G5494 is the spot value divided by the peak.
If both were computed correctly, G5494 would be 0.798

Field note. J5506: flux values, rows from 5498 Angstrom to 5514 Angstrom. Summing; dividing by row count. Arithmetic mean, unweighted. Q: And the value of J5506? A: 13.3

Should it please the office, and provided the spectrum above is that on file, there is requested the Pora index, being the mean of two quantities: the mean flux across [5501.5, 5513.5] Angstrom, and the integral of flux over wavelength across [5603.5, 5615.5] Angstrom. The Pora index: 91.3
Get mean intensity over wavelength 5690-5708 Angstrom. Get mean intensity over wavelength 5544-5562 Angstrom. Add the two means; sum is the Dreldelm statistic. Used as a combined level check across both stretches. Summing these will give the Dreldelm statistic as 28.1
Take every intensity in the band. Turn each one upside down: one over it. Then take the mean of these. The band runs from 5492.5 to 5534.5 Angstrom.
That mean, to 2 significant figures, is 0.075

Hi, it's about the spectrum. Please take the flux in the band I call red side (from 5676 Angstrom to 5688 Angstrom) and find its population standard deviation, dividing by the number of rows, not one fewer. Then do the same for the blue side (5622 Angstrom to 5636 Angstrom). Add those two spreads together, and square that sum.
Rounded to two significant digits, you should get 1.9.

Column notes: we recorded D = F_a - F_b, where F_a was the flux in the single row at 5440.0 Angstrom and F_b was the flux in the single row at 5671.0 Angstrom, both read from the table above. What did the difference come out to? 1.14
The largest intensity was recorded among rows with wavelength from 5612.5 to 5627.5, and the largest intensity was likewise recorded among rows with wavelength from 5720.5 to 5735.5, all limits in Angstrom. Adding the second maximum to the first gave 29.7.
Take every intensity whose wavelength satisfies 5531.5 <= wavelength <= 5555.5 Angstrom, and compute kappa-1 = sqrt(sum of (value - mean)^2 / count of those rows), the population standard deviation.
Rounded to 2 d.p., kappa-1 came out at 0.62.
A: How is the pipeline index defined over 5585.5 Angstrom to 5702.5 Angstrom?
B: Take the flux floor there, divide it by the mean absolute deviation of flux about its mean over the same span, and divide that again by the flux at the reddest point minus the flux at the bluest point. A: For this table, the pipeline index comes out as 45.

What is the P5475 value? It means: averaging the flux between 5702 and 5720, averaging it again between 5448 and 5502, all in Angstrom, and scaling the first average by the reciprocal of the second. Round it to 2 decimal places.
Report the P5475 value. 1.06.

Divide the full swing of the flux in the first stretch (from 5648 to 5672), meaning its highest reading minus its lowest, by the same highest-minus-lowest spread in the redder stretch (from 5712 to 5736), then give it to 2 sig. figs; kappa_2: 1.4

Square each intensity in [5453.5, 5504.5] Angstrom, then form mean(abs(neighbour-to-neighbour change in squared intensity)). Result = 19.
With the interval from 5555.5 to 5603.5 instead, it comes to 16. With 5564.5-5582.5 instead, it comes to 13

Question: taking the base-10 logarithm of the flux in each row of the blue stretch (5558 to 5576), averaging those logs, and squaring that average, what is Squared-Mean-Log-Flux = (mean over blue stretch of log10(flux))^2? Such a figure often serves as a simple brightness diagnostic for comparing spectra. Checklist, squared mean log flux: 1.32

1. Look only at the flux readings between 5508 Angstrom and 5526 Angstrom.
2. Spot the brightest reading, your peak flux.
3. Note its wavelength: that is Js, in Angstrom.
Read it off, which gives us 5518.0 Angstrom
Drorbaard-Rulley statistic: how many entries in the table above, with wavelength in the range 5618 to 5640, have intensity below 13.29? 0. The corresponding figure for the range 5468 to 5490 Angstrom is 3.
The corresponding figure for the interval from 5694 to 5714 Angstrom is 0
